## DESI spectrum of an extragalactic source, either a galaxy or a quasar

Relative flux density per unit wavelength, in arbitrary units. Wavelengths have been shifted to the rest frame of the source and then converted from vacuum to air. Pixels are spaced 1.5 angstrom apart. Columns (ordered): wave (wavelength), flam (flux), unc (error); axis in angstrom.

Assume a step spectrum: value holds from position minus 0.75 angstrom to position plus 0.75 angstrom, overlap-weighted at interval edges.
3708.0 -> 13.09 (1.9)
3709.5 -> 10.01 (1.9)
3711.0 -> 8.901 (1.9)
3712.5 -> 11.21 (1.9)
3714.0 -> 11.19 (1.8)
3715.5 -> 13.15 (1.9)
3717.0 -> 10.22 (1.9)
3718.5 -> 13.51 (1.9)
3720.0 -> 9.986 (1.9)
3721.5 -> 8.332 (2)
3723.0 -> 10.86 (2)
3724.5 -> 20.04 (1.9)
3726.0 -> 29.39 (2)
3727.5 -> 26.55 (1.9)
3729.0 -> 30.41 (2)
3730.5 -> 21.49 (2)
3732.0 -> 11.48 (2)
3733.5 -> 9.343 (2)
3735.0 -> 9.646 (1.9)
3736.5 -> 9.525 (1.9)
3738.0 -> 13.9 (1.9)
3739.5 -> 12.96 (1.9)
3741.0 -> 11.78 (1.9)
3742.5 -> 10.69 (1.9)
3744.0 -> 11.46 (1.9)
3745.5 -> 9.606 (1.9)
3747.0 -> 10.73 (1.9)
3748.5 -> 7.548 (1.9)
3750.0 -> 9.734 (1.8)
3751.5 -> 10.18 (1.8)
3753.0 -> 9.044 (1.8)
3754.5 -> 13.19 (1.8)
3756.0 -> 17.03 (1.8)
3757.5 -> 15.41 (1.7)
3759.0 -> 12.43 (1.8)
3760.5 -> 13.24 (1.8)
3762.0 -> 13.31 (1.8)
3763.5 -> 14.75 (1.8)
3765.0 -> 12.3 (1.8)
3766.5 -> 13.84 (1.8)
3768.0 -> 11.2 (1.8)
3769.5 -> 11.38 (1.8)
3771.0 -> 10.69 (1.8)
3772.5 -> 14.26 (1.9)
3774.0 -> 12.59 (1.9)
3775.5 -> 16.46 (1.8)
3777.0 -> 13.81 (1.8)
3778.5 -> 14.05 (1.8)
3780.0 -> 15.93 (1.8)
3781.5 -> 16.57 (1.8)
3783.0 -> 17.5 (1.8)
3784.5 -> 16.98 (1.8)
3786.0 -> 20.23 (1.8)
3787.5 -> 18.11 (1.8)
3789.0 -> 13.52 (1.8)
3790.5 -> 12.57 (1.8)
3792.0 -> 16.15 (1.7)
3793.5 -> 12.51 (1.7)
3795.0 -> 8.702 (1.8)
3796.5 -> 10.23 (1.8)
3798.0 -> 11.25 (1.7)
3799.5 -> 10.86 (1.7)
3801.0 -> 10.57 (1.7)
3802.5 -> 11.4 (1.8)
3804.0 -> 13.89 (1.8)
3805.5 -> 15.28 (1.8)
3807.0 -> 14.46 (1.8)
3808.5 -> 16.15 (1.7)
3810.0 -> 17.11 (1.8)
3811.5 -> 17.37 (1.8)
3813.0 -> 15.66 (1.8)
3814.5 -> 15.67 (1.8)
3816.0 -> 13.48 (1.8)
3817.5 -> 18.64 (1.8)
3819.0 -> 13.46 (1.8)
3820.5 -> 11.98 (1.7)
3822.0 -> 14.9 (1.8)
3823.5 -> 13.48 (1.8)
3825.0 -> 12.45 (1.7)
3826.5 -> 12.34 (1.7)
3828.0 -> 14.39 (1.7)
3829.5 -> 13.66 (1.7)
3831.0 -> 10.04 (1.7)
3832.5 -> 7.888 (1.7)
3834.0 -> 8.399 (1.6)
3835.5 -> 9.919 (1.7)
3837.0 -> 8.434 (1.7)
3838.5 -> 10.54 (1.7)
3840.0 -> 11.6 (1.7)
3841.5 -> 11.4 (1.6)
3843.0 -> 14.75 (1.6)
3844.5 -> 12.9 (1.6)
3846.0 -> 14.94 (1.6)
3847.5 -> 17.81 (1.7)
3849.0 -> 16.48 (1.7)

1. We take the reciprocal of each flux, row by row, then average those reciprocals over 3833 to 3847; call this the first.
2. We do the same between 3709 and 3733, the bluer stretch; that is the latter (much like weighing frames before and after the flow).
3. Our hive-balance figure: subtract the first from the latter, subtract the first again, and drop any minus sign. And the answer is 0.105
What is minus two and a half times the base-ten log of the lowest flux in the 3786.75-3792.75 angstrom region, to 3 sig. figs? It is -2.75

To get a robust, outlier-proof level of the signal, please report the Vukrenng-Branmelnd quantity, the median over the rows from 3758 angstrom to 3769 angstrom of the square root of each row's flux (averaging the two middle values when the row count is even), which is 3.6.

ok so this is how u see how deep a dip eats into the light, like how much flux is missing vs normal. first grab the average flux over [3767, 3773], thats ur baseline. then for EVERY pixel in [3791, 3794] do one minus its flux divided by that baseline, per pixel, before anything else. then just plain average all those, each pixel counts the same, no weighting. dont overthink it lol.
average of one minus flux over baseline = -0.21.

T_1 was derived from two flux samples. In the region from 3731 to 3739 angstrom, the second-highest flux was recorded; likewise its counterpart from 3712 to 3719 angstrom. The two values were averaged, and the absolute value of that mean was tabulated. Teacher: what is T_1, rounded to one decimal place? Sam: 12.3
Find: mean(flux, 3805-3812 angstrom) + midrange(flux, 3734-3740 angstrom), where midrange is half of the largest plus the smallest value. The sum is 27.8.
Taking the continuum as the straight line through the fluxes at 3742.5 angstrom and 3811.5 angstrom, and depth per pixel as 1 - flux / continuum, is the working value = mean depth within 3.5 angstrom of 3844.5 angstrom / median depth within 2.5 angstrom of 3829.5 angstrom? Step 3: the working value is 1.1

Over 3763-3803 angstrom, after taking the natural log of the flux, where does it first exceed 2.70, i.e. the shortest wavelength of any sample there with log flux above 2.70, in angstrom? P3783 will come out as 3775.5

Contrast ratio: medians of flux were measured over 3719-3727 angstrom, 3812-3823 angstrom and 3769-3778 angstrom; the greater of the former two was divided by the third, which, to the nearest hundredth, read 1.13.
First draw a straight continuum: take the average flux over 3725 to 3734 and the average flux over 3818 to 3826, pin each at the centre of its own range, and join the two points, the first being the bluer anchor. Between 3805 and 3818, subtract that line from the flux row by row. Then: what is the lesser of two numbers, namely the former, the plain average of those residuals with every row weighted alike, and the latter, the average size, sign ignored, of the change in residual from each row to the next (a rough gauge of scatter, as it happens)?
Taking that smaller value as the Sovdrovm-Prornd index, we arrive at 2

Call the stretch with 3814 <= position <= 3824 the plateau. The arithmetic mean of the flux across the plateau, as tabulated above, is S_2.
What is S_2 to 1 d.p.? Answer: 14.5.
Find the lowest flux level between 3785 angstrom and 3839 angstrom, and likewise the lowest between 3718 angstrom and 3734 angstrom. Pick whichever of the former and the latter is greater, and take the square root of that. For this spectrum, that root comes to 2.9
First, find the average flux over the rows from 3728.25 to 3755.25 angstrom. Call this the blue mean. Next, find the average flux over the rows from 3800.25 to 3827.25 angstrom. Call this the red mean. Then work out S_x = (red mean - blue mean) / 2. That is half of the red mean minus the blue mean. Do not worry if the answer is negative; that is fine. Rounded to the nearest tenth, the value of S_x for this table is 1.0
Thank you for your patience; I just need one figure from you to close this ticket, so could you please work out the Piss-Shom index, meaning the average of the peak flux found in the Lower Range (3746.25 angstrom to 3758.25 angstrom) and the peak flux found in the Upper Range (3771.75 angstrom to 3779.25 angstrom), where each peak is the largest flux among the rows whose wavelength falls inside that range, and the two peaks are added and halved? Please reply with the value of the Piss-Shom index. 16.7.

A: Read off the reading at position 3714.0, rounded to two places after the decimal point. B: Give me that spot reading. 11.19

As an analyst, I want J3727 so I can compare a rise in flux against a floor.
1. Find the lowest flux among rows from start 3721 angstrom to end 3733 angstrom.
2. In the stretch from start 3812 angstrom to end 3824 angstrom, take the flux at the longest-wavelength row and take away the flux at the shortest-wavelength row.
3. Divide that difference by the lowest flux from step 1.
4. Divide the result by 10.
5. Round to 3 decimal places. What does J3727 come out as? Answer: -0.026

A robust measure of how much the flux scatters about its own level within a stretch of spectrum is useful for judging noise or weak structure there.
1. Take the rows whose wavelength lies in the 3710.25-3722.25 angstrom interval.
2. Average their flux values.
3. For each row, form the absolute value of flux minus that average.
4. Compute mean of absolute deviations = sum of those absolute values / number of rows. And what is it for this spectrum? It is 1.5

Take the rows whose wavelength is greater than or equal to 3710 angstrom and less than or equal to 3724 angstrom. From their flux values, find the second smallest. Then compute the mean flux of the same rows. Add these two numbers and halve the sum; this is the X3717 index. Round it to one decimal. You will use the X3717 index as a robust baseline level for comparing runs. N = 9.9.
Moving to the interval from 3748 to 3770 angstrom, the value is 10.7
